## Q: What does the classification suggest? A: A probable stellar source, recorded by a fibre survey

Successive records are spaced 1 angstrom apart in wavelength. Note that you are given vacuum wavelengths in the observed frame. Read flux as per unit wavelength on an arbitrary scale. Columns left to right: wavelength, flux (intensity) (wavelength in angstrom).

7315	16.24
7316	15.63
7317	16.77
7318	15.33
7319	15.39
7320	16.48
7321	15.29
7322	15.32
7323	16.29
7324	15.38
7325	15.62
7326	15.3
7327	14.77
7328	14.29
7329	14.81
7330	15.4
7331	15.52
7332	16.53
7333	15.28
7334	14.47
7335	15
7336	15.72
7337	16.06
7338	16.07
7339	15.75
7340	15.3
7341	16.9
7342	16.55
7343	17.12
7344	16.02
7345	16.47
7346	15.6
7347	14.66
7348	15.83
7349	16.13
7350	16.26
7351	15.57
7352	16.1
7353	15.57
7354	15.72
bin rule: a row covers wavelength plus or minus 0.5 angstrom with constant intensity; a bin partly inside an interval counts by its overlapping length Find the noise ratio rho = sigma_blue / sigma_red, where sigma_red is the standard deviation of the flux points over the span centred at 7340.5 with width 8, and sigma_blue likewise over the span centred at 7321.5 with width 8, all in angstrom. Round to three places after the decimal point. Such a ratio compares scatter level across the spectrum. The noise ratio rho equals 0.789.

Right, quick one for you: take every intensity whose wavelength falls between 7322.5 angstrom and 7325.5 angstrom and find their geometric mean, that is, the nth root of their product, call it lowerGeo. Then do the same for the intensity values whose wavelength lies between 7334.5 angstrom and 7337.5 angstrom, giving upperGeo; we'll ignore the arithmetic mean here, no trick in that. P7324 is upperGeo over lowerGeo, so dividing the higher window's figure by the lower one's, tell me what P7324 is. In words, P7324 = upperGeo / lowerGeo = 0.99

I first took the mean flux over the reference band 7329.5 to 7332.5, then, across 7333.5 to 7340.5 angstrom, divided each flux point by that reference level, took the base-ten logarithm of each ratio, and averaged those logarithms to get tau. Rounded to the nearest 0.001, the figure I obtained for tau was -0.010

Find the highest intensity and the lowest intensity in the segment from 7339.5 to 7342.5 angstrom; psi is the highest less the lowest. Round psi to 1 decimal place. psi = 1.6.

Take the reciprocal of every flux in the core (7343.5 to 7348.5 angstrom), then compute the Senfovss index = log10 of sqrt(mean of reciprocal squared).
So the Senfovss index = -1.195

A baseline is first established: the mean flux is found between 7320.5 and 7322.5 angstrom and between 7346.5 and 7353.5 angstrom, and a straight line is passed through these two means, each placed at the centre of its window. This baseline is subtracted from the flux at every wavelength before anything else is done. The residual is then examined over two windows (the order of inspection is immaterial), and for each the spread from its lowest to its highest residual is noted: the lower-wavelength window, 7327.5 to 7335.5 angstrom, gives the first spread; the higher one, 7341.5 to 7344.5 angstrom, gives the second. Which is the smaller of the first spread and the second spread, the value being 1.11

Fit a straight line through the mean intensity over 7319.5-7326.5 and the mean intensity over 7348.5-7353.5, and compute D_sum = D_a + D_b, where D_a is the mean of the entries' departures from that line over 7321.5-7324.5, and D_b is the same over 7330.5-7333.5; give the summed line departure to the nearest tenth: 0.0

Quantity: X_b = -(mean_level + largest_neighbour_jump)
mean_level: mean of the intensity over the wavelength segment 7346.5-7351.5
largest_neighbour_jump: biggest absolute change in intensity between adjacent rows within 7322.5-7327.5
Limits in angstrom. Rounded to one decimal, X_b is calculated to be -16.6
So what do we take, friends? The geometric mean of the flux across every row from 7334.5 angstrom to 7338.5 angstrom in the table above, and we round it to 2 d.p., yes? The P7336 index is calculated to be 15.71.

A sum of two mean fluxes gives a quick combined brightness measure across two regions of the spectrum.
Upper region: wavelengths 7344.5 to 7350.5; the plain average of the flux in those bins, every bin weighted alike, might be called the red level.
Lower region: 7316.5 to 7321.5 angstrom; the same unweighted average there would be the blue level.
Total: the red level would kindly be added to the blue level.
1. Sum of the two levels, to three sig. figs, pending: 31.7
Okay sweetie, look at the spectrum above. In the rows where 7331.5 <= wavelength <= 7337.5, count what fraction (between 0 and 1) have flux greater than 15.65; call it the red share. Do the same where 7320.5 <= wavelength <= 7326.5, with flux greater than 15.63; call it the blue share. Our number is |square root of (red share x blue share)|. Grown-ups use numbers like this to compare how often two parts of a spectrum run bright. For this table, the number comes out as 0.29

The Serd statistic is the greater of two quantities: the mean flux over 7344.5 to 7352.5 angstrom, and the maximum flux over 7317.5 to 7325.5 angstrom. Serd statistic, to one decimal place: 16.5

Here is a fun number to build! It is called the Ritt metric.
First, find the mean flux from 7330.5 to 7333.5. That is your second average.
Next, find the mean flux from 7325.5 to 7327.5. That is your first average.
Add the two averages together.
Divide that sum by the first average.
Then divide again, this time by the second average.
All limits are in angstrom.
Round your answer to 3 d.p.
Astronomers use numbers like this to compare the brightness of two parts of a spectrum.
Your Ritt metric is 0.130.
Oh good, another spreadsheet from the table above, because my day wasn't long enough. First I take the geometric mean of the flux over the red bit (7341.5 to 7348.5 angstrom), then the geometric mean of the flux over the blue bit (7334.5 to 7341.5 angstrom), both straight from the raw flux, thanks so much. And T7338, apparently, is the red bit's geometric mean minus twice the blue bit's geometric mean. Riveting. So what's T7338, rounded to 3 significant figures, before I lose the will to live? -15.6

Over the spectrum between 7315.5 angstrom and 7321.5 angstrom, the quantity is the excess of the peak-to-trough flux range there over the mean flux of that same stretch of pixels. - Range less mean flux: -14.3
